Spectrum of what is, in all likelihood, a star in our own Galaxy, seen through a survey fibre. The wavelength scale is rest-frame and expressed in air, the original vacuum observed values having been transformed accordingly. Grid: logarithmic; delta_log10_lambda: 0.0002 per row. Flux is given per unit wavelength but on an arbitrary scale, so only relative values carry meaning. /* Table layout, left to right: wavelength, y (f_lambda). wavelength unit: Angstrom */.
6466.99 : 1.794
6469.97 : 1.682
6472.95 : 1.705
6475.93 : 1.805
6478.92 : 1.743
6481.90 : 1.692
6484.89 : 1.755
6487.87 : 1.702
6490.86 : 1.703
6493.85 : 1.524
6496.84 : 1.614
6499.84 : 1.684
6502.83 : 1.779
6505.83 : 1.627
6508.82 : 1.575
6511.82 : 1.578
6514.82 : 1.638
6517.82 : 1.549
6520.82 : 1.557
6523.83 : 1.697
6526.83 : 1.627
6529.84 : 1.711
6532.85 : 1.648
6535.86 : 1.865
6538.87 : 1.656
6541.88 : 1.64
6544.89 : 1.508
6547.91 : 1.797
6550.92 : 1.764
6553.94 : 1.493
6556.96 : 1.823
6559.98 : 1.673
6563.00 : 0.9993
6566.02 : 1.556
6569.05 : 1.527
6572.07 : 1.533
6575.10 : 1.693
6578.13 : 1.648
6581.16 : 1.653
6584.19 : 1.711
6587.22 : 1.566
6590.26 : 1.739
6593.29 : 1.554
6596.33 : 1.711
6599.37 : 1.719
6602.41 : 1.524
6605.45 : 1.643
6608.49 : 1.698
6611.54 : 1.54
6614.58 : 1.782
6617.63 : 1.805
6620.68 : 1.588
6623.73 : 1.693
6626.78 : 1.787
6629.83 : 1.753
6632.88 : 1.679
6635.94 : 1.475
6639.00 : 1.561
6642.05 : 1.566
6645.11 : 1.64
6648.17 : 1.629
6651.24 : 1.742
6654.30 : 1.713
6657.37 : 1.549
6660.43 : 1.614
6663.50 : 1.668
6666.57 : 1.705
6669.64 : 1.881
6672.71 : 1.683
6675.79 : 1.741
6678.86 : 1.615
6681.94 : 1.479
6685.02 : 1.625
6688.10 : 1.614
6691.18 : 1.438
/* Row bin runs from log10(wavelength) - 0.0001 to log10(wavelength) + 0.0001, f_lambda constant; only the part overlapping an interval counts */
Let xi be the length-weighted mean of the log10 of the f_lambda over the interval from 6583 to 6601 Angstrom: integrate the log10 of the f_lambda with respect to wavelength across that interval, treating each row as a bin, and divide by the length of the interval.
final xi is 0.221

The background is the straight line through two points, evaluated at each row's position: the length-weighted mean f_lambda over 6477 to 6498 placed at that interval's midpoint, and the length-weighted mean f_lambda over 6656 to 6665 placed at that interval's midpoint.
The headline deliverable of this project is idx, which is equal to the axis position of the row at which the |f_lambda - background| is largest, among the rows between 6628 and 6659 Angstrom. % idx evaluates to 6635.94 Angstrom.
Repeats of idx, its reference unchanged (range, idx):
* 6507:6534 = 6517.82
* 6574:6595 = 6590.26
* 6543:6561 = 6556.96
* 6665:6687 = 6669.64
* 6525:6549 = 6535.86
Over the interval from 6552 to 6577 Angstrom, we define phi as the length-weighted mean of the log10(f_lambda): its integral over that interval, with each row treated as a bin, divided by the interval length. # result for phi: 0.183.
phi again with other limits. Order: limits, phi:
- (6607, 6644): 0.219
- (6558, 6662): 0.209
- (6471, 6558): 0.222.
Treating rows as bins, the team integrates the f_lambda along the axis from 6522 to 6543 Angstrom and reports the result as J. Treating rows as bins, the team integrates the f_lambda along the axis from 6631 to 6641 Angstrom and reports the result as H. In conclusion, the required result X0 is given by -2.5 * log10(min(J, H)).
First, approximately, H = 15.8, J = 35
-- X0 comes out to -3.00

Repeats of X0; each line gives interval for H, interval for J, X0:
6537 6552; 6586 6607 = -3.50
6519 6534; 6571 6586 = -3.48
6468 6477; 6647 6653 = -2.51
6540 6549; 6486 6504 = -2.92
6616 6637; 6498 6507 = -2.96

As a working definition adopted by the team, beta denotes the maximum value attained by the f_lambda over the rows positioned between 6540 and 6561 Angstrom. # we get 1.823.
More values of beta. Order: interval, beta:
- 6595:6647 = 1.805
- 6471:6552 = 1.865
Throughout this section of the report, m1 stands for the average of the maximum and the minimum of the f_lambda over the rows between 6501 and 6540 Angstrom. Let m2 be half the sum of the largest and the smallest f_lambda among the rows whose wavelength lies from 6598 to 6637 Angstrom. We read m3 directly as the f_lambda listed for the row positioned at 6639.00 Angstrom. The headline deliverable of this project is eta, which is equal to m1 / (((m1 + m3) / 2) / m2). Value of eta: 1.71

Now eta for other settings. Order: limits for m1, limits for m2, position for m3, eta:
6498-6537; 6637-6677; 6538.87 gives 1.74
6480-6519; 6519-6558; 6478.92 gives 1.63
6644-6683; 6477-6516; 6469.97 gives 1.65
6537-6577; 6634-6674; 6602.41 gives 1.61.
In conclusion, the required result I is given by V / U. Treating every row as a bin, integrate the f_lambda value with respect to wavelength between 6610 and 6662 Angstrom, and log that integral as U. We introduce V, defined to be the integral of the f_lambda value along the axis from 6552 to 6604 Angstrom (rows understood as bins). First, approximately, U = 86.0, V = 83.0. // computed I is 0.97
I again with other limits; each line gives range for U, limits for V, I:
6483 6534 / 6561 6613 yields 0.99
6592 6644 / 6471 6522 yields 0.99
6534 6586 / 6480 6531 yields 1.00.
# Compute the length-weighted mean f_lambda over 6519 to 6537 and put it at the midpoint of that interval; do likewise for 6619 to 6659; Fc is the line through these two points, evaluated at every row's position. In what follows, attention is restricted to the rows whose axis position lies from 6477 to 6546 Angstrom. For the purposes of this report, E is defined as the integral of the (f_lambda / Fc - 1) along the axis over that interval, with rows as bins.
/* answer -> -1.0 Angstrom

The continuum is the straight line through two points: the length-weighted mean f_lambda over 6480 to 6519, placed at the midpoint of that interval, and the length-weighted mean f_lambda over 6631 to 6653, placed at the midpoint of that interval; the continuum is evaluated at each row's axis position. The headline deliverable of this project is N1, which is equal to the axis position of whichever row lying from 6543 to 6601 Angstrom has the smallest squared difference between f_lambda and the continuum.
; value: 6578.13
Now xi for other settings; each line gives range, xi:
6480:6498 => 0.222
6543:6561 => 0.223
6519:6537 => 0.224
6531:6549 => 0.225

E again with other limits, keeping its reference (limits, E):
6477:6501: -0.1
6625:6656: 0.2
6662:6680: 0.9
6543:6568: -1.4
